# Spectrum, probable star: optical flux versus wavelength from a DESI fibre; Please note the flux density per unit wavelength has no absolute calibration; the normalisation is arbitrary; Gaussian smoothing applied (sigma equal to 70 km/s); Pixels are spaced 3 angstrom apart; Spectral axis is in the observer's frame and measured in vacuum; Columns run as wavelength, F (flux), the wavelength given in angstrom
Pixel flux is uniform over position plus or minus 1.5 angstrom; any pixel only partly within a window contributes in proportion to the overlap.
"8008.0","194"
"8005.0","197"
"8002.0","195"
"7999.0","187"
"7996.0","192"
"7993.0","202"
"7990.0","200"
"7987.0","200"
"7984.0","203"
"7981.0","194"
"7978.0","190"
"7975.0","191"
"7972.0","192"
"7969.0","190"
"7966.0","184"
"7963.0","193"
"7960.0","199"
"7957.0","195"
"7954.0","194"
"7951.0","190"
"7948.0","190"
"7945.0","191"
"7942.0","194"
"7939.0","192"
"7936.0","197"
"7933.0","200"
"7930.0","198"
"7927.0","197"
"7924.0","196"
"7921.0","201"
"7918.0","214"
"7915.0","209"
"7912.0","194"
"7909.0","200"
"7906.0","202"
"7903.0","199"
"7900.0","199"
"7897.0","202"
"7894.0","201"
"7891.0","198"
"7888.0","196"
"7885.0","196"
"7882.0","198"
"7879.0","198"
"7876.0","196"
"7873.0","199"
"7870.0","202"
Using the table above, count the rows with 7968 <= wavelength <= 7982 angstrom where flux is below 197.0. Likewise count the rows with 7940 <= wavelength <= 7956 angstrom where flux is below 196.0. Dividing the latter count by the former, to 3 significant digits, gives 1.00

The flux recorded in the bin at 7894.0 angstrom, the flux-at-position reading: 201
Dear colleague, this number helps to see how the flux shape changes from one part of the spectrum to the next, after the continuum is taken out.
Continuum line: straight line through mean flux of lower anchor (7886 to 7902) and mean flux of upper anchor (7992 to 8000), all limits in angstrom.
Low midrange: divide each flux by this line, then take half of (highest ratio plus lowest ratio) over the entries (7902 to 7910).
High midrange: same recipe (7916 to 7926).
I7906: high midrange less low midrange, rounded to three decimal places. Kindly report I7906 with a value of 0.027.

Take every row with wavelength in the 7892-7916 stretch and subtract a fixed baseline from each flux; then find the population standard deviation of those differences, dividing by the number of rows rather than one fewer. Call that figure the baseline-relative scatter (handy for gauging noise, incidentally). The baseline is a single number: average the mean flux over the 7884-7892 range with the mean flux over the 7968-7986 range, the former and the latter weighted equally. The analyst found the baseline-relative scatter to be 3.9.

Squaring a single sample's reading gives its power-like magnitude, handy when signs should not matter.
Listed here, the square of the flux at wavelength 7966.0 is 33856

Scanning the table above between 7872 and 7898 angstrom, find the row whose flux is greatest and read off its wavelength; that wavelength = 7897.0 angstrom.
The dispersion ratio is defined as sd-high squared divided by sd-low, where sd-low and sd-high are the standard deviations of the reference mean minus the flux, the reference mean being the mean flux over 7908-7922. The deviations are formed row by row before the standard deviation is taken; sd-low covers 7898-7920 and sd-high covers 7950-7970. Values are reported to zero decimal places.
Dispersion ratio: 3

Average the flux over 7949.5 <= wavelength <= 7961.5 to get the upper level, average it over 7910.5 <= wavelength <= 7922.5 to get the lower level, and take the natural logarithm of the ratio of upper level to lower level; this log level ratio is -0.05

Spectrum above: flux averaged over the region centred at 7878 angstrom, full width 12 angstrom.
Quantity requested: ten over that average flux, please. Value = 0.0506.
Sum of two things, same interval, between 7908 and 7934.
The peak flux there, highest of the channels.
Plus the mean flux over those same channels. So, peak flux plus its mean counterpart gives 415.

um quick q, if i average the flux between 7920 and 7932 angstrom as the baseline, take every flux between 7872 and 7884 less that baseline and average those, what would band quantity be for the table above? 0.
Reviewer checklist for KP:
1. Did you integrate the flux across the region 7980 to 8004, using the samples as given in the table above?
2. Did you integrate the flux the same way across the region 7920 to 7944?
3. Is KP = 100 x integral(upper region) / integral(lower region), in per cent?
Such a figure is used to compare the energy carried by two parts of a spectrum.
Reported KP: 100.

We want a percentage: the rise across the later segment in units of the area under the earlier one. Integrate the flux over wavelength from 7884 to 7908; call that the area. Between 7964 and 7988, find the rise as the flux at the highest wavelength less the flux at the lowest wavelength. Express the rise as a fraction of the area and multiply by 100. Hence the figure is 0.33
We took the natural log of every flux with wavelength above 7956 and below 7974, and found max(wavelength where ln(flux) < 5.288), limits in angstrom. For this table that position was 7972.0 angstrom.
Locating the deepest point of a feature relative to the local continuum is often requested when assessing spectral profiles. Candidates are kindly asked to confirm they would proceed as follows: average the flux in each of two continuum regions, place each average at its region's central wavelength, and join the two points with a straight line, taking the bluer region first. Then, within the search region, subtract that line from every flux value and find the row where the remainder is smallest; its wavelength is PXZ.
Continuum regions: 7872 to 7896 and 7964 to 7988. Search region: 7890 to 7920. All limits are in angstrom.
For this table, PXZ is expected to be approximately 7912.0 angstrom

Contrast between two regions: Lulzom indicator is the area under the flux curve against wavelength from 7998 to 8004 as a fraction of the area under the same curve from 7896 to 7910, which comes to 0.4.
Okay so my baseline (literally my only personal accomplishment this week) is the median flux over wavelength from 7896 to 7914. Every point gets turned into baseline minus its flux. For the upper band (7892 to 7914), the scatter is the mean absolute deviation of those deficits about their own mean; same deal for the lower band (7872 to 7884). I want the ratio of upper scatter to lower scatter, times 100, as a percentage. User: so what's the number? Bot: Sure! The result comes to 219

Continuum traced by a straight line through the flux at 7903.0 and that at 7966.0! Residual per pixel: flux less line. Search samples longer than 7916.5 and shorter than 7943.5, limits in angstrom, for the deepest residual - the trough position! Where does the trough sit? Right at 7939.0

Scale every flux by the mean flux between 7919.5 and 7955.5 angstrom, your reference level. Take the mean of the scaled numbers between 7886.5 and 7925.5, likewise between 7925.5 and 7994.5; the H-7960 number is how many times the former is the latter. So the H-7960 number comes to 1.03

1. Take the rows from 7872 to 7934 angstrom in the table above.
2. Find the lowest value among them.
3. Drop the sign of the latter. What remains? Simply 194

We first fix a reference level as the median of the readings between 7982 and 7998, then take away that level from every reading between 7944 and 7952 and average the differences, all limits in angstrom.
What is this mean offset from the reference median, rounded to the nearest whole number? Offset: -10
